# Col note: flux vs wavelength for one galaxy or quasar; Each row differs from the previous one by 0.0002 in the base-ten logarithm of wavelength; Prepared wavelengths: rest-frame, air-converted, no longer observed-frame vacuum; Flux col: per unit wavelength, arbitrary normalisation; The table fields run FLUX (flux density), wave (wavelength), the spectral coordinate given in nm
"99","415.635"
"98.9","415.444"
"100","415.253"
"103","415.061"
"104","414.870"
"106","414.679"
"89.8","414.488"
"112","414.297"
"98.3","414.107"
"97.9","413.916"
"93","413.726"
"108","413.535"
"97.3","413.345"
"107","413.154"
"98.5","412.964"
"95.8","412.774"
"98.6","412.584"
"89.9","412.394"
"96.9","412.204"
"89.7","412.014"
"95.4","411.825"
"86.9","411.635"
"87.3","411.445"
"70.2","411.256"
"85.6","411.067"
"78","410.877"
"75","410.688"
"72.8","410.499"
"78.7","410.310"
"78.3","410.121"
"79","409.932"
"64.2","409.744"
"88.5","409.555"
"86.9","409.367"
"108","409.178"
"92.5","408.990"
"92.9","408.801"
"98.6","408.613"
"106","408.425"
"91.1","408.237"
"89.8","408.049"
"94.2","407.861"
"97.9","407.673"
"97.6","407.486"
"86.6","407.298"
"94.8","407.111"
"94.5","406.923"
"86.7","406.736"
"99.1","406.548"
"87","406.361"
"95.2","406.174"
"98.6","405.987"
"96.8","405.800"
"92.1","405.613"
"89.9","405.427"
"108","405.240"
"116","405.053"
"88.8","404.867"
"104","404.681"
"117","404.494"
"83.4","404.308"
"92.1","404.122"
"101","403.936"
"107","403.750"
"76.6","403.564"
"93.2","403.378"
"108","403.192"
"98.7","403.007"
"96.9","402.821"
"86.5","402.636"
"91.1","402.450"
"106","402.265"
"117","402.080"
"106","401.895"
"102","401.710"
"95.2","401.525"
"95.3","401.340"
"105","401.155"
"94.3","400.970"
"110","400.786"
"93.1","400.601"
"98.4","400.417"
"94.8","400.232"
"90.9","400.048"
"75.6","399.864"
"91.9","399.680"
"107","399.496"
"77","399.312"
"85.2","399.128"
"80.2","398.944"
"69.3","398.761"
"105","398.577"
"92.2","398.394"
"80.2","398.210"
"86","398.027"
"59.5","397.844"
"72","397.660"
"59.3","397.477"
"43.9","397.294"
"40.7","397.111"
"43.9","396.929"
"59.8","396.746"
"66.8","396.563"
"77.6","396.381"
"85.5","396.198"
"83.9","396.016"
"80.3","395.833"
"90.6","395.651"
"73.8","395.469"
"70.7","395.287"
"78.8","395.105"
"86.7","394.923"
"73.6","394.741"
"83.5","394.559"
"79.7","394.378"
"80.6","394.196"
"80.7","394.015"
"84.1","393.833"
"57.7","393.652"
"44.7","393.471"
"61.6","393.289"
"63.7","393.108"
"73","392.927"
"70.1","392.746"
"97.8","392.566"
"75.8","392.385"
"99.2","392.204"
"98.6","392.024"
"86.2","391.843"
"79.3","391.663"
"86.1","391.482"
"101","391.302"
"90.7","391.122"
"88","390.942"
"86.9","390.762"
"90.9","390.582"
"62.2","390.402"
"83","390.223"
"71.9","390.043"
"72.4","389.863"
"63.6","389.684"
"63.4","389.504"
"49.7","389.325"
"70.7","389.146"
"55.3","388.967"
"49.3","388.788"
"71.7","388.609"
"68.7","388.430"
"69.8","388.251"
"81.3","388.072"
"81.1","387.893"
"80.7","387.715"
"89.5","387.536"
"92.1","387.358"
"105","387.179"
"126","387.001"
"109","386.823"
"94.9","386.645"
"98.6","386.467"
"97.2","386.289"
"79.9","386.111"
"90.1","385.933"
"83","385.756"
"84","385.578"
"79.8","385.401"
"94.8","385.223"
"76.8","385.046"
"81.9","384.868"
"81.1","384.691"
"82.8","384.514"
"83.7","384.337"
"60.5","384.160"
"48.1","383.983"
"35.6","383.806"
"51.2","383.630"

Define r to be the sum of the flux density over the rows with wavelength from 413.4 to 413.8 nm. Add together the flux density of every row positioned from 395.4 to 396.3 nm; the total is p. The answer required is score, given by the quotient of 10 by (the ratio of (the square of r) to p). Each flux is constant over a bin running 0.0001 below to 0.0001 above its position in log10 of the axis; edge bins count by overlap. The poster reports 0.102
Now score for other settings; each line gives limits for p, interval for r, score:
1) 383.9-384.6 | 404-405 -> 0.012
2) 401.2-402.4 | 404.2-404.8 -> 0.067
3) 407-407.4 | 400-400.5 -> 0.022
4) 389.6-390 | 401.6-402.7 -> 0.004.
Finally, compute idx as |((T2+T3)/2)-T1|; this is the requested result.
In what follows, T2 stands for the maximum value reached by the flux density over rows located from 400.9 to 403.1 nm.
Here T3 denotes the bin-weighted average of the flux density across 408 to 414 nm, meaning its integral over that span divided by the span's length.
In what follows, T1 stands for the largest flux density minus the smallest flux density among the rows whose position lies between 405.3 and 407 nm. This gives 91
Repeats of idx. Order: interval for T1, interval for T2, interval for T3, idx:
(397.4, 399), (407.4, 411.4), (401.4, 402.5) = 60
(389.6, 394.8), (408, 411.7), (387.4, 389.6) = 33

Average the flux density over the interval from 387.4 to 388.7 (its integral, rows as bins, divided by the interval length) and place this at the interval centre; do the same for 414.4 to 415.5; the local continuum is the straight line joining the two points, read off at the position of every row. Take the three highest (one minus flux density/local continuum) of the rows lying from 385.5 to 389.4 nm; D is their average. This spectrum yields 0.35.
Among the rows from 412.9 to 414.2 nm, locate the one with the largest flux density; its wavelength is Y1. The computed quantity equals 413.535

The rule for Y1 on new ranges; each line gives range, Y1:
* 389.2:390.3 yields 390.223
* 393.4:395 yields 394.923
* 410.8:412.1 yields 411.825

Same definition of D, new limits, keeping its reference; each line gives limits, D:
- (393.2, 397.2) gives 0.49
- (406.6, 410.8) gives 0.27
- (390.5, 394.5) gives 0.34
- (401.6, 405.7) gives 0.10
